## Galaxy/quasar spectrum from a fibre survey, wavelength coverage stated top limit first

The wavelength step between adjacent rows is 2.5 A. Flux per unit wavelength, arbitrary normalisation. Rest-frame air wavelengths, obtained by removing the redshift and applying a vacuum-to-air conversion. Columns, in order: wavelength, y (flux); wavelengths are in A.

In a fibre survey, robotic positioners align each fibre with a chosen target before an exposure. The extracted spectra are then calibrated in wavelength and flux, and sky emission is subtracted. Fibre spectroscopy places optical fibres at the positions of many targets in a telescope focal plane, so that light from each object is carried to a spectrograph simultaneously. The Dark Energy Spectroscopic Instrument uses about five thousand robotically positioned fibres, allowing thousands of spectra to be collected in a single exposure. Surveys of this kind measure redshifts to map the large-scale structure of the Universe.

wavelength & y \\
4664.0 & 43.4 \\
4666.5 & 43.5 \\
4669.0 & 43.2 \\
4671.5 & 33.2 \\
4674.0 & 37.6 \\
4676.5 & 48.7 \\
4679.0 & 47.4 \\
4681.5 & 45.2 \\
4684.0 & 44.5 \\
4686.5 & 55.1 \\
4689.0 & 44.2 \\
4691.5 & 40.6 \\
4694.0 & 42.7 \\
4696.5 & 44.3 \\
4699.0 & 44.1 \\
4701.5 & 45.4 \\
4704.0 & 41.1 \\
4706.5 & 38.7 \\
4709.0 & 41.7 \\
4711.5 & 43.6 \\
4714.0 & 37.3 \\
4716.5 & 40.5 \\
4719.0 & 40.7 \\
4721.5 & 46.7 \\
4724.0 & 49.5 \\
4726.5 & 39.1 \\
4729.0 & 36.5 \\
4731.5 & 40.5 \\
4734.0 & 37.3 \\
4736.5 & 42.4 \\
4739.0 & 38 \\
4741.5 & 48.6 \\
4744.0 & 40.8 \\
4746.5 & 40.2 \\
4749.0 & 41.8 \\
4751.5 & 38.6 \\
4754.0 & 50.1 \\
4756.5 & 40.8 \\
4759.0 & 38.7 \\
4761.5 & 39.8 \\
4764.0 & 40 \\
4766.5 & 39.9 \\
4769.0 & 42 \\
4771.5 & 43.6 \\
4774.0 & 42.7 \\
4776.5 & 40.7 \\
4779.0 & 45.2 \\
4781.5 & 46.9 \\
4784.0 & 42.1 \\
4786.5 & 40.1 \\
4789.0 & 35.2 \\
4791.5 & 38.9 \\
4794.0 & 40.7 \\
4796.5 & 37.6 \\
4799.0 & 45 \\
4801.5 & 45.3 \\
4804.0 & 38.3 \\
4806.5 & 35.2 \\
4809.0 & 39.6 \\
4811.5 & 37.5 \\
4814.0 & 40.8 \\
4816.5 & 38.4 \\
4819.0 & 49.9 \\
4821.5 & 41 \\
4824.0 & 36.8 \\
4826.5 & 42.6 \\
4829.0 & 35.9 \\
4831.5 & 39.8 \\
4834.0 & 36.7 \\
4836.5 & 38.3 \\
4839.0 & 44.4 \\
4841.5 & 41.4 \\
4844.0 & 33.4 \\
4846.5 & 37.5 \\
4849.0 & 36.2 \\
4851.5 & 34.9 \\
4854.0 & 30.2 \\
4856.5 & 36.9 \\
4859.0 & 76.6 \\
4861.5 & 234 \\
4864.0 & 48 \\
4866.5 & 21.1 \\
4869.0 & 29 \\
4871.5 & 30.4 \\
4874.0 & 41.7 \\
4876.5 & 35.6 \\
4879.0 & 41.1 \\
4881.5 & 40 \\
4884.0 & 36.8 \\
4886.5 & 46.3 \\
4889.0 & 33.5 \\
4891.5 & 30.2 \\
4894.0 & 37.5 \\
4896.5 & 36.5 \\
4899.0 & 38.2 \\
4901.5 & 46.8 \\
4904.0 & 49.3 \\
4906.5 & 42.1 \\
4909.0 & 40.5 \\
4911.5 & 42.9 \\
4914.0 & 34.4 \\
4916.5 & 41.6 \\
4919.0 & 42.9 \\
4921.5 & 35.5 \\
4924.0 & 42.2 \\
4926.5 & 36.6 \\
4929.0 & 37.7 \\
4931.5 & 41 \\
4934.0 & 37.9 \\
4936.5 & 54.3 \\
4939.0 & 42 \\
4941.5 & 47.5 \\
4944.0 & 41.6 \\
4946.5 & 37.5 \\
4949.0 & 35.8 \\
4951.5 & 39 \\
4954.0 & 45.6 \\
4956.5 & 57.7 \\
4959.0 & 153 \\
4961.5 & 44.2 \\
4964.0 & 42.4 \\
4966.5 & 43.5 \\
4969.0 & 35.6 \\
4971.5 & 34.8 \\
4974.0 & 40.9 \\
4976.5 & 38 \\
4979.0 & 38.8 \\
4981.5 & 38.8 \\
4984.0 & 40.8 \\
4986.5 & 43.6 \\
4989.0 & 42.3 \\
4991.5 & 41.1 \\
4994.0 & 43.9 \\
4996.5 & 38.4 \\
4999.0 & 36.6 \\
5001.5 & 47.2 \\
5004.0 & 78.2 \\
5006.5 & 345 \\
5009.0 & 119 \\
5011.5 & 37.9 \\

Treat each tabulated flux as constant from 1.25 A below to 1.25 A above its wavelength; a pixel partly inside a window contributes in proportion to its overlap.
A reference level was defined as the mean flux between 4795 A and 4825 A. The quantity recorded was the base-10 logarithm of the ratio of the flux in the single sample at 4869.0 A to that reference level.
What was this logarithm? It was -0.14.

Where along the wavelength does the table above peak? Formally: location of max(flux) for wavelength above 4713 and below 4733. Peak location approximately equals 4724.0 A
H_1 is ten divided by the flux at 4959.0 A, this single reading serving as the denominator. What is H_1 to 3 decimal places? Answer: 0.065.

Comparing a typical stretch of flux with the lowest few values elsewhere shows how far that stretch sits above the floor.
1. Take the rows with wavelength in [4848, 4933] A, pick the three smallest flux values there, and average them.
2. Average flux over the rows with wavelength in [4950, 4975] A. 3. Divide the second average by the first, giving 2.0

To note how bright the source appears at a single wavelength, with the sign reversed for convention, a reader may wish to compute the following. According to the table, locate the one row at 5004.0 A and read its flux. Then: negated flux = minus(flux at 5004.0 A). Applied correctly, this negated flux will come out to -78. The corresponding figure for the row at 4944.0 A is -42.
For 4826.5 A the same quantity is -43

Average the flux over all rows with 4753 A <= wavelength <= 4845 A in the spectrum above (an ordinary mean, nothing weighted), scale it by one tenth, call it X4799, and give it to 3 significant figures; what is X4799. 4.07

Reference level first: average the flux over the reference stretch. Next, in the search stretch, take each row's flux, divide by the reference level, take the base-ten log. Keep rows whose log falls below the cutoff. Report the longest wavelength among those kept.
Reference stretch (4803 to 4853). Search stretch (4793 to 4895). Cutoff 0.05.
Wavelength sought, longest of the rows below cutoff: 4894.0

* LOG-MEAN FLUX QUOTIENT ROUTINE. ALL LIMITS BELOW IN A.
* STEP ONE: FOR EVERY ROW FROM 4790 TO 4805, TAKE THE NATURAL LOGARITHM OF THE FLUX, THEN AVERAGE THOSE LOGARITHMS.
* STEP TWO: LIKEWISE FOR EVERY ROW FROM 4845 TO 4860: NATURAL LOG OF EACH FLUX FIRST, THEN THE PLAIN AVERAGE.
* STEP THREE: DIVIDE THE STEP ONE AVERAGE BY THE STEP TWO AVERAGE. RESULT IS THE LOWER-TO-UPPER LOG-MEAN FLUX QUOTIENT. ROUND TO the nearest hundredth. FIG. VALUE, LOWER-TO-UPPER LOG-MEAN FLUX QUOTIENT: 1.01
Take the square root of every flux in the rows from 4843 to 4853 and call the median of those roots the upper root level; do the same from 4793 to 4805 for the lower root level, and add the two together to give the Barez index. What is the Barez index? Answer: 12.3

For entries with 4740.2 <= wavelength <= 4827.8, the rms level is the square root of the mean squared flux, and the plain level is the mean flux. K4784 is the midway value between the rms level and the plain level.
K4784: 41.4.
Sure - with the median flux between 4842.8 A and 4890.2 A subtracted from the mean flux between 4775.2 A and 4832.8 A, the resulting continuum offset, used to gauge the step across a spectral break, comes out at 3.8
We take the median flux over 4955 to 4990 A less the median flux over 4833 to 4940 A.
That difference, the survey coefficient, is 3.4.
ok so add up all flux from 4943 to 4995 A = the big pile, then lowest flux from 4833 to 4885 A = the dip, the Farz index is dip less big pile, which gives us -958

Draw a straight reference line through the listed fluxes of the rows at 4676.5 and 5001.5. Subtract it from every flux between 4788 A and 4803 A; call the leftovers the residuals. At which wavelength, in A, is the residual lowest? 4789.0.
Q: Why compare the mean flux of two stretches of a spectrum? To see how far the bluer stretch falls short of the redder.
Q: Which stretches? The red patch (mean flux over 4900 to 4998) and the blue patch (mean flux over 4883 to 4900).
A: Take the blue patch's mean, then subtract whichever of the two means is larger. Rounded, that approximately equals -7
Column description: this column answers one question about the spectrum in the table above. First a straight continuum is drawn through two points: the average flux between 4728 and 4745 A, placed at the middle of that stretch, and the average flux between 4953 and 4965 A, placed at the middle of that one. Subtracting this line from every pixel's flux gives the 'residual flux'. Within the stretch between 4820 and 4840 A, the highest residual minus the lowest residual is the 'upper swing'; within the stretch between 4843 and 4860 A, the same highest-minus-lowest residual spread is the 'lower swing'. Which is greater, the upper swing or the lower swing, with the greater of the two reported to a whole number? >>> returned 46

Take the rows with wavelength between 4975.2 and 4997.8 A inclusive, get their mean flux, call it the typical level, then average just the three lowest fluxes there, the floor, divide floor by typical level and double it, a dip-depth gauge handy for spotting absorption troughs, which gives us 1.89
